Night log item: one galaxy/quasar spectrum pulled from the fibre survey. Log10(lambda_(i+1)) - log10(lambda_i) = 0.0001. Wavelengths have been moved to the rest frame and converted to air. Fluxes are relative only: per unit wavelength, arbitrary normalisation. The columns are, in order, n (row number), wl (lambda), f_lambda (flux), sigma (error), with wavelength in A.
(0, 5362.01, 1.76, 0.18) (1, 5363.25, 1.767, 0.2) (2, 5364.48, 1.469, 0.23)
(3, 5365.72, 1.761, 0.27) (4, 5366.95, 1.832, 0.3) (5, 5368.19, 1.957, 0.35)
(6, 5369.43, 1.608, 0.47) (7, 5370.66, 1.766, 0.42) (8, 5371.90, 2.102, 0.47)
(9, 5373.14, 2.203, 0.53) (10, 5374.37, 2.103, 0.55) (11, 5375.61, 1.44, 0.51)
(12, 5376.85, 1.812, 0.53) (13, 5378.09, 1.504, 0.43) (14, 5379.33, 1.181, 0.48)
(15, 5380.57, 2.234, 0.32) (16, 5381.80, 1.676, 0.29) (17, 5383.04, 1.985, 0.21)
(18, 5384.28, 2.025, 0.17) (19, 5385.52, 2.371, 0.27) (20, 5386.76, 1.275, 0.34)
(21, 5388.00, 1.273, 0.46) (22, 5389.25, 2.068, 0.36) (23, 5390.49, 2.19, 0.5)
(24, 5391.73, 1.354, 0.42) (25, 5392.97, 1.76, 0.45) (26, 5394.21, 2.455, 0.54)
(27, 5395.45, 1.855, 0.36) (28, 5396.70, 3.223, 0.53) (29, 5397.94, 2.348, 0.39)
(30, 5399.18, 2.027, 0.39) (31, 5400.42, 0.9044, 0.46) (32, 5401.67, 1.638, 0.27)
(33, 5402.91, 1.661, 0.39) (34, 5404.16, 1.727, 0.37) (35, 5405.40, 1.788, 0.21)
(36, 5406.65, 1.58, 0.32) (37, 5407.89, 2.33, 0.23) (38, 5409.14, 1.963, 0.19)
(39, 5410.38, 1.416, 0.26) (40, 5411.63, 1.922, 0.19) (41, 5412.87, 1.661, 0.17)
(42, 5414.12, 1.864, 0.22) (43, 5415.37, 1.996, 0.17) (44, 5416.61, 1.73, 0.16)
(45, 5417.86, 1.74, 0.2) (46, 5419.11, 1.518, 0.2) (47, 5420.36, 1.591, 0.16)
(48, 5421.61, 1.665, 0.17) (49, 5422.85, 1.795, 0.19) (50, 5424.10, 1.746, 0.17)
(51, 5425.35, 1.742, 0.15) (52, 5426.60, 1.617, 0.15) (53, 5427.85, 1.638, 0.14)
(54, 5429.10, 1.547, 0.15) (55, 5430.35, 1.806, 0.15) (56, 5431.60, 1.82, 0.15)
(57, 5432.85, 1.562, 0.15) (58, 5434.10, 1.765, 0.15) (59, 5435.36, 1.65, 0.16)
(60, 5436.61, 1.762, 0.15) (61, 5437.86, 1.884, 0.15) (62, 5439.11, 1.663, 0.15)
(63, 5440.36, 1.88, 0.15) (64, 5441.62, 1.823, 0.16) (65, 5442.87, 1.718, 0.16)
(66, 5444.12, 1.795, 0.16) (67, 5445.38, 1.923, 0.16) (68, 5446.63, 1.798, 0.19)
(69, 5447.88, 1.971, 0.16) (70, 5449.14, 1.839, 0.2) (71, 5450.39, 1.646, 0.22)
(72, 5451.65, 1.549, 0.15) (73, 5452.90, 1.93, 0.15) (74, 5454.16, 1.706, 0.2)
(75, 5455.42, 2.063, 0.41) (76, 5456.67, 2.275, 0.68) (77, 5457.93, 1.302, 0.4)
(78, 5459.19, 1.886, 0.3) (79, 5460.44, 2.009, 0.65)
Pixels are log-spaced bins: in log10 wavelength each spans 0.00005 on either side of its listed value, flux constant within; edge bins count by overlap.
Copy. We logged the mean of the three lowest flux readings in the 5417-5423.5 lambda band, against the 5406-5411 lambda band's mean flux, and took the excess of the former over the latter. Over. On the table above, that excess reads -0.23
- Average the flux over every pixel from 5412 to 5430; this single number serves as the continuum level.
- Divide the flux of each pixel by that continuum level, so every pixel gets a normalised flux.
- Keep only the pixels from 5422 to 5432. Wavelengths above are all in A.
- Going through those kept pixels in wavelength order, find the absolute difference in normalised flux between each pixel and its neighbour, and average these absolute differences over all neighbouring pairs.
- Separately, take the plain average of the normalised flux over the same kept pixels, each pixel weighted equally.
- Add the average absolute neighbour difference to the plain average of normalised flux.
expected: 1.05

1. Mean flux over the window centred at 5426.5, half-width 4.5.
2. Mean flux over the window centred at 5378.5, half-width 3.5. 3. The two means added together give 3.3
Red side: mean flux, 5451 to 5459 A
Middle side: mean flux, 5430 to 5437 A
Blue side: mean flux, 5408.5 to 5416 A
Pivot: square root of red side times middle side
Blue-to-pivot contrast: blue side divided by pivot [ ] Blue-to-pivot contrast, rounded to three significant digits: 1.02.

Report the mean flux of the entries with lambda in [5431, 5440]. 1.73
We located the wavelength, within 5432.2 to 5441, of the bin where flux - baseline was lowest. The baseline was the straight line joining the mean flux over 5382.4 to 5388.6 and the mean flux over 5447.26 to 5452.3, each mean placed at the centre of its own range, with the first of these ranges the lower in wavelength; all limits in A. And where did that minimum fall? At 5432.85 A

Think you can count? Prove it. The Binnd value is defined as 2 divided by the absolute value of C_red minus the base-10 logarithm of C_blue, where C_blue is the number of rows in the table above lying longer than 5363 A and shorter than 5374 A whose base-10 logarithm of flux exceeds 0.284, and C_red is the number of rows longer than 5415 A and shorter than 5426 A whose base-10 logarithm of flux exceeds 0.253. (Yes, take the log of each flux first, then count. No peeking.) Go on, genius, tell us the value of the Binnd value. 1.3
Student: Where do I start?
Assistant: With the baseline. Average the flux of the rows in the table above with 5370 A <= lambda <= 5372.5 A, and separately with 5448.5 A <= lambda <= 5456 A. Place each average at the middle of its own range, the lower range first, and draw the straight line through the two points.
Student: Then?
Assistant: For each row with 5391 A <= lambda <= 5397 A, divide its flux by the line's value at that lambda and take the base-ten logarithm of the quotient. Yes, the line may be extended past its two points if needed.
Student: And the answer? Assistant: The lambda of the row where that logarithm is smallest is 5391.73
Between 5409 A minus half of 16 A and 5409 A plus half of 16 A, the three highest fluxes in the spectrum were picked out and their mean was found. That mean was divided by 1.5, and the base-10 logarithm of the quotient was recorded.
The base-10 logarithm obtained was 0.15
